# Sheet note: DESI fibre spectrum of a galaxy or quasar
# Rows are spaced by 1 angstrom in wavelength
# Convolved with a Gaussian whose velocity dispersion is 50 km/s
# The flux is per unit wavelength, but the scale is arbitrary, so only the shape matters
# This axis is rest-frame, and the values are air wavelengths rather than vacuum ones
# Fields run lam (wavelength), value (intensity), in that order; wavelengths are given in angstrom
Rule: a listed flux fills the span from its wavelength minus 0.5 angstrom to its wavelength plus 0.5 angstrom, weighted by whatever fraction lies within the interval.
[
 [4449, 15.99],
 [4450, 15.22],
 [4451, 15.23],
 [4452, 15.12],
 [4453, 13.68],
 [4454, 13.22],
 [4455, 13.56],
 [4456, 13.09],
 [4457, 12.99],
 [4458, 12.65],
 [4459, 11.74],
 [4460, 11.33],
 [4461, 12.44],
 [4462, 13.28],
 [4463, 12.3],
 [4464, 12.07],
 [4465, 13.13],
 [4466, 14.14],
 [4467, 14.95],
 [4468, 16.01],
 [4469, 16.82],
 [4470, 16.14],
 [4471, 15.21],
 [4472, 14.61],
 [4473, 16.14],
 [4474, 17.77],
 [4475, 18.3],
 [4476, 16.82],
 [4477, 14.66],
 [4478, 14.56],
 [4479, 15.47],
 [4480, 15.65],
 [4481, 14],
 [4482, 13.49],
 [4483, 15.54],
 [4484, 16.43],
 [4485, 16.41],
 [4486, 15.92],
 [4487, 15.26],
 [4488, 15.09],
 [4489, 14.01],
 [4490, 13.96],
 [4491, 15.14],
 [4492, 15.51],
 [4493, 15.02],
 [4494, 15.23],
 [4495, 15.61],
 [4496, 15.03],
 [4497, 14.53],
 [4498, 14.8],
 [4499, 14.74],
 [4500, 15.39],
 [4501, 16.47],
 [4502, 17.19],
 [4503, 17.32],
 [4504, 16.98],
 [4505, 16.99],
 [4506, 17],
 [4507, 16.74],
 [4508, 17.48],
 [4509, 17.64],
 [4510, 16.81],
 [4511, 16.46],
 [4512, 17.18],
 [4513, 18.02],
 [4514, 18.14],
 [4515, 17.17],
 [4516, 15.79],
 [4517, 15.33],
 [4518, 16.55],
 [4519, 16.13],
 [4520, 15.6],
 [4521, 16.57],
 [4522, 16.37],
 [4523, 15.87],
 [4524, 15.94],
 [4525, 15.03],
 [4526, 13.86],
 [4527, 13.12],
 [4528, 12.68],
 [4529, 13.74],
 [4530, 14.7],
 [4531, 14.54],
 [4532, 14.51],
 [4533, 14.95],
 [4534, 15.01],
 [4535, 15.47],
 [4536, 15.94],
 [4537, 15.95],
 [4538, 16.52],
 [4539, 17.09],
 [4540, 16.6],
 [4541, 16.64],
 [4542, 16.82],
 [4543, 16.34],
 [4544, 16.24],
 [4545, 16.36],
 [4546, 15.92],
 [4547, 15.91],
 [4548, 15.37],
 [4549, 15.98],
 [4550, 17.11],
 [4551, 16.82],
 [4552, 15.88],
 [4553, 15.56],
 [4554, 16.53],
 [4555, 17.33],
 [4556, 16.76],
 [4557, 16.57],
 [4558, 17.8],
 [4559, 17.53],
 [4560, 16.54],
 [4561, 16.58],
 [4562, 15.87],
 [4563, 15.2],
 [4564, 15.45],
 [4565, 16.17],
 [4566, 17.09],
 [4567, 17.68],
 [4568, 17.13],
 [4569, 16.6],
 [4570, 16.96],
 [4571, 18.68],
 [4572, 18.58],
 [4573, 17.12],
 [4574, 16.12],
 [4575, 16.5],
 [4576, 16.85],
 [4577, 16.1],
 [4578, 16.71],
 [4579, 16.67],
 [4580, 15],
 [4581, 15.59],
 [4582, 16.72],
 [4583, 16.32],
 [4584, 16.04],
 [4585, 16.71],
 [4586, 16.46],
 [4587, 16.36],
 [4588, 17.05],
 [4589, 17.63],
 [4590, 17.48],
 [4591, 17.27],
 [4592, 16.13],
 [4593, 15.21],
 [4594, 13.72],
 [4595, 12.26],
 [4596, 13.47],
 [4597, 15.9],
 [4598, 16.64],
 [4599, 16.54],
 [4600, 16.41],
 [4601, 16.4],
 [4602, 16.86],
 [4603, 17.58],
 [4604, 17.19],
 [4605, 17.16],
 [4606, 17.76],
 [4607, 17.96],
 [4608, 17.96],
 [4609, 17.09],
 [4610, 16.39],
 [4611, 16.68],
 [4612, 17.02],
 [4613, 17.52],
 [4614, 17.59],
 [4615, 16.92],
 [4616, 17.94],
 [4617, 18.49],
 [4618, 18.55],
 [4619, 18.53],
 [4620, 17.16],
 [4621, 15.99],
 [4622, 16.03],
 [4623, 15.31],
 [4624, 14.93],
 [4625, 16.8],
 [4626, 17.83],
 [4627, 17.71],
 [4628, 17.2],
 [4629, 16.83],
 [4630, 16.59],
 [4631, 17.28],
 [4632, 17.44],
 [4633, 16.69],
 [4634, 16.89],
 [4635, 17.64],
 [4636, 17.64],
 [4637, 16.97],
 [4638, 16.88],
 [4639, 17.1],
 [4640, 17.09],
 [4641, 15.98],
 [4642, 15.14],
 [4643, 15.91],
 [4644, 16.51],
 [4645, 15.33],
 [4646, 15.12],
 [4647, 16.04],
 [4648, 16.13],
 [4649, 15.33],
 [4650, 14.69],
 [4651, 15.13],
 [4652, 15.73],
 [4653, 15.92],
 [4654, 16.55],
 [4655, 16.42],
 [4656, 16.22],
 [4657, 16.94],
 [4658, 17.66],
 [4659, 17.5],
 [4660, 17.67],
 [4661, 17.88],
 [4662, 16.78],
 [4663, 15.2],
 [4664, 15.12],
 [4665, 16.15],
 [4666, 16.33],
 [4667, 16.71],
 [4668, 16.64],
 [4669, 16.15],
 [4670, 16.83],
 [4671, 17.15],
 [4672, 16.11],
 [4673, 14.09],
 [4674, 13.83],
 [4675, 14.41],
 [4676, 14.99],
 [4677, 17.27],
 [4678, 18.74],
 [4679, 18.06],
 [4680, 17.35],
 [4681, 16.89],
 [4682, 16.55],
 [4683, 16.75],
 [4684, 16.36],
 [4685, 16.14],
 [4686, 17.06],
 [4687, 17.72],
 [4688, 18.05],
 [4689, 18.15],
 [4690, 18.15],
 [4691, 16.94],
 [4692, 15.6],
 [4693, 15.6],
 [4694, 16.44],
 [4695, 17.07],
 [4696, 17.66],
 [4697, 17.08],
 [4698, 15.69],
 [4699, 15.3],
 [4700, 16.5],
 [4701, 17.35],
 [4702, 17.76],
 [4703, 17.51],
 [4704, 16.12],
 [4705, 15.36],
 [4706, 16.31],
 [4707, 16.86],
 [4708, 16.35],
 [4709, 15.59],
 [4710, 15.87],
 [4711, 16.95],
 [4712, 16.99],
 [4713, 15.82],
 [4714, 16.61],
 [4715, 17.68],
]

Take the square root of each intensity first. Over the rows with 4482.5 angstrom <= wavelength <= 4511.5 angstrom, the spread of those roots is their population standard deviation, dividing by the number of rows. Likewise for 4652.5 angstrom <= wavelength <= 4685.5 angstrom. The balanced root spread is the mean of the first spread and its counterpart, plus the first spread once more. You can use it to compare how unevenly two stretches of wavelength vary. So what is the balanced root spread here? 0.26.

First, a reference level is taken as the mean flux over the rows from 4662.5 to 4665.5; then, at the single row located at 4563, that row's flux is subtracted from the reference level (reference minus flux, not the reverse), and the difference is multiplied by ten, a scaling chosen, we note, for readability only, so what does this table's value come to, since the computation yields 2.9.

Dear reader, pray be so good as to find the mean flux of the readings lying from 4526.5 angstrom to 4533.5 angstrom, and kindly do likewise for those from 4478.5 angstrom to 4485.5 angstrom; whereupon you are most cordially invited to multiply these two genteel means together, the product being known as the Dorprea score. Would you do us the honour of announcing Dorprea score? 215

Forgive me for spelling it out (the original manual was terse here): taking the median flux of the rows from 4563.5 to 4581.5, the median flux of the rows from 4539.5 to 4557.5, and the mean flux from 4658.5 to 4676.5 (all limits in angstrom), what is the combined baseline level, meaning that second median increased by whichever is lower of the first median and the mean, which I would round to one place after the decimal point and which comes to 32.5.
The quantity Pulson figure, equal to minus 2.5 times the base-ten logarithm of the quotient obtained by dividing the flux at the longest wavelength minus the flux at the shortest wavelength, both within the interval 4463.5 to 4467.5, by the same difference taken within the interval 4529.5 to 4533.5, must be -2.7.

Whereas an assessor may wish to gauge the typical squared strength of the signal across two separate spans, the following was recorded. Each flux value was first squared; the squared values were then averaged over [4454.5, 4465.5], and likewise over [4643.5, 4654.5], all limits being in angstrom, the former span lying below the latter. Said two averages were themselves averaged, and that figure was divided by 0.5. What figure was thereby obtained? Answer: 405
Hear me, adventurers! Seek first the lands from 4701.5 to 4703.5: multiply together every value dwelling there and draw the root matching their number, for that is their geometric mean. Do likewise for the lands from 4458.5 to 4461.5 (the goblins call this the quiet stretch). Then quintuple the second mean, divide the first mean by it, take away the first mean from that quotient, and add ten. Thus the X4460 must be -7.3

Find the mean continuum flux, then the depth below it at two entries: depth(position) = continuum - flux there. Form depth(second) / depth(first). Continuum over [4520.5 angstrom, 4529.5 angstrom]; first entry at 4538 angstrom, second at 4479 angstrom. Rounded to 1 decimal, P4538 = 0.4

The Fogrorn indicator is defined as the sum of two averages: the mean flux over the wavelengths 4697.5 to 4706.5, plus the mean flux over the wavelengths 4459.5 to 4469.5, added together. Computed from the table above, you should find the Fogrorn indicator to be 30.1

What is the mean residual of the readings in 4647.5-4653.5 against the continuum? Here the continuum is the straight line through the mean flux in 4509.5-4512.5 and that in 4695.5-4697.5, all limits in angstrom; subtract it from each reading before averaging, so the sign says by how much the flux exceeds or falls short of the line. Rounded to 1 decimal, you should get -1.7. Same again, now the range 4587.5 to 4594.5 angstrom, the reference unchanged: -0.7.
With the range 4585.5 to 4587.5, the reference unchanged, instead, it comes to -0.6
